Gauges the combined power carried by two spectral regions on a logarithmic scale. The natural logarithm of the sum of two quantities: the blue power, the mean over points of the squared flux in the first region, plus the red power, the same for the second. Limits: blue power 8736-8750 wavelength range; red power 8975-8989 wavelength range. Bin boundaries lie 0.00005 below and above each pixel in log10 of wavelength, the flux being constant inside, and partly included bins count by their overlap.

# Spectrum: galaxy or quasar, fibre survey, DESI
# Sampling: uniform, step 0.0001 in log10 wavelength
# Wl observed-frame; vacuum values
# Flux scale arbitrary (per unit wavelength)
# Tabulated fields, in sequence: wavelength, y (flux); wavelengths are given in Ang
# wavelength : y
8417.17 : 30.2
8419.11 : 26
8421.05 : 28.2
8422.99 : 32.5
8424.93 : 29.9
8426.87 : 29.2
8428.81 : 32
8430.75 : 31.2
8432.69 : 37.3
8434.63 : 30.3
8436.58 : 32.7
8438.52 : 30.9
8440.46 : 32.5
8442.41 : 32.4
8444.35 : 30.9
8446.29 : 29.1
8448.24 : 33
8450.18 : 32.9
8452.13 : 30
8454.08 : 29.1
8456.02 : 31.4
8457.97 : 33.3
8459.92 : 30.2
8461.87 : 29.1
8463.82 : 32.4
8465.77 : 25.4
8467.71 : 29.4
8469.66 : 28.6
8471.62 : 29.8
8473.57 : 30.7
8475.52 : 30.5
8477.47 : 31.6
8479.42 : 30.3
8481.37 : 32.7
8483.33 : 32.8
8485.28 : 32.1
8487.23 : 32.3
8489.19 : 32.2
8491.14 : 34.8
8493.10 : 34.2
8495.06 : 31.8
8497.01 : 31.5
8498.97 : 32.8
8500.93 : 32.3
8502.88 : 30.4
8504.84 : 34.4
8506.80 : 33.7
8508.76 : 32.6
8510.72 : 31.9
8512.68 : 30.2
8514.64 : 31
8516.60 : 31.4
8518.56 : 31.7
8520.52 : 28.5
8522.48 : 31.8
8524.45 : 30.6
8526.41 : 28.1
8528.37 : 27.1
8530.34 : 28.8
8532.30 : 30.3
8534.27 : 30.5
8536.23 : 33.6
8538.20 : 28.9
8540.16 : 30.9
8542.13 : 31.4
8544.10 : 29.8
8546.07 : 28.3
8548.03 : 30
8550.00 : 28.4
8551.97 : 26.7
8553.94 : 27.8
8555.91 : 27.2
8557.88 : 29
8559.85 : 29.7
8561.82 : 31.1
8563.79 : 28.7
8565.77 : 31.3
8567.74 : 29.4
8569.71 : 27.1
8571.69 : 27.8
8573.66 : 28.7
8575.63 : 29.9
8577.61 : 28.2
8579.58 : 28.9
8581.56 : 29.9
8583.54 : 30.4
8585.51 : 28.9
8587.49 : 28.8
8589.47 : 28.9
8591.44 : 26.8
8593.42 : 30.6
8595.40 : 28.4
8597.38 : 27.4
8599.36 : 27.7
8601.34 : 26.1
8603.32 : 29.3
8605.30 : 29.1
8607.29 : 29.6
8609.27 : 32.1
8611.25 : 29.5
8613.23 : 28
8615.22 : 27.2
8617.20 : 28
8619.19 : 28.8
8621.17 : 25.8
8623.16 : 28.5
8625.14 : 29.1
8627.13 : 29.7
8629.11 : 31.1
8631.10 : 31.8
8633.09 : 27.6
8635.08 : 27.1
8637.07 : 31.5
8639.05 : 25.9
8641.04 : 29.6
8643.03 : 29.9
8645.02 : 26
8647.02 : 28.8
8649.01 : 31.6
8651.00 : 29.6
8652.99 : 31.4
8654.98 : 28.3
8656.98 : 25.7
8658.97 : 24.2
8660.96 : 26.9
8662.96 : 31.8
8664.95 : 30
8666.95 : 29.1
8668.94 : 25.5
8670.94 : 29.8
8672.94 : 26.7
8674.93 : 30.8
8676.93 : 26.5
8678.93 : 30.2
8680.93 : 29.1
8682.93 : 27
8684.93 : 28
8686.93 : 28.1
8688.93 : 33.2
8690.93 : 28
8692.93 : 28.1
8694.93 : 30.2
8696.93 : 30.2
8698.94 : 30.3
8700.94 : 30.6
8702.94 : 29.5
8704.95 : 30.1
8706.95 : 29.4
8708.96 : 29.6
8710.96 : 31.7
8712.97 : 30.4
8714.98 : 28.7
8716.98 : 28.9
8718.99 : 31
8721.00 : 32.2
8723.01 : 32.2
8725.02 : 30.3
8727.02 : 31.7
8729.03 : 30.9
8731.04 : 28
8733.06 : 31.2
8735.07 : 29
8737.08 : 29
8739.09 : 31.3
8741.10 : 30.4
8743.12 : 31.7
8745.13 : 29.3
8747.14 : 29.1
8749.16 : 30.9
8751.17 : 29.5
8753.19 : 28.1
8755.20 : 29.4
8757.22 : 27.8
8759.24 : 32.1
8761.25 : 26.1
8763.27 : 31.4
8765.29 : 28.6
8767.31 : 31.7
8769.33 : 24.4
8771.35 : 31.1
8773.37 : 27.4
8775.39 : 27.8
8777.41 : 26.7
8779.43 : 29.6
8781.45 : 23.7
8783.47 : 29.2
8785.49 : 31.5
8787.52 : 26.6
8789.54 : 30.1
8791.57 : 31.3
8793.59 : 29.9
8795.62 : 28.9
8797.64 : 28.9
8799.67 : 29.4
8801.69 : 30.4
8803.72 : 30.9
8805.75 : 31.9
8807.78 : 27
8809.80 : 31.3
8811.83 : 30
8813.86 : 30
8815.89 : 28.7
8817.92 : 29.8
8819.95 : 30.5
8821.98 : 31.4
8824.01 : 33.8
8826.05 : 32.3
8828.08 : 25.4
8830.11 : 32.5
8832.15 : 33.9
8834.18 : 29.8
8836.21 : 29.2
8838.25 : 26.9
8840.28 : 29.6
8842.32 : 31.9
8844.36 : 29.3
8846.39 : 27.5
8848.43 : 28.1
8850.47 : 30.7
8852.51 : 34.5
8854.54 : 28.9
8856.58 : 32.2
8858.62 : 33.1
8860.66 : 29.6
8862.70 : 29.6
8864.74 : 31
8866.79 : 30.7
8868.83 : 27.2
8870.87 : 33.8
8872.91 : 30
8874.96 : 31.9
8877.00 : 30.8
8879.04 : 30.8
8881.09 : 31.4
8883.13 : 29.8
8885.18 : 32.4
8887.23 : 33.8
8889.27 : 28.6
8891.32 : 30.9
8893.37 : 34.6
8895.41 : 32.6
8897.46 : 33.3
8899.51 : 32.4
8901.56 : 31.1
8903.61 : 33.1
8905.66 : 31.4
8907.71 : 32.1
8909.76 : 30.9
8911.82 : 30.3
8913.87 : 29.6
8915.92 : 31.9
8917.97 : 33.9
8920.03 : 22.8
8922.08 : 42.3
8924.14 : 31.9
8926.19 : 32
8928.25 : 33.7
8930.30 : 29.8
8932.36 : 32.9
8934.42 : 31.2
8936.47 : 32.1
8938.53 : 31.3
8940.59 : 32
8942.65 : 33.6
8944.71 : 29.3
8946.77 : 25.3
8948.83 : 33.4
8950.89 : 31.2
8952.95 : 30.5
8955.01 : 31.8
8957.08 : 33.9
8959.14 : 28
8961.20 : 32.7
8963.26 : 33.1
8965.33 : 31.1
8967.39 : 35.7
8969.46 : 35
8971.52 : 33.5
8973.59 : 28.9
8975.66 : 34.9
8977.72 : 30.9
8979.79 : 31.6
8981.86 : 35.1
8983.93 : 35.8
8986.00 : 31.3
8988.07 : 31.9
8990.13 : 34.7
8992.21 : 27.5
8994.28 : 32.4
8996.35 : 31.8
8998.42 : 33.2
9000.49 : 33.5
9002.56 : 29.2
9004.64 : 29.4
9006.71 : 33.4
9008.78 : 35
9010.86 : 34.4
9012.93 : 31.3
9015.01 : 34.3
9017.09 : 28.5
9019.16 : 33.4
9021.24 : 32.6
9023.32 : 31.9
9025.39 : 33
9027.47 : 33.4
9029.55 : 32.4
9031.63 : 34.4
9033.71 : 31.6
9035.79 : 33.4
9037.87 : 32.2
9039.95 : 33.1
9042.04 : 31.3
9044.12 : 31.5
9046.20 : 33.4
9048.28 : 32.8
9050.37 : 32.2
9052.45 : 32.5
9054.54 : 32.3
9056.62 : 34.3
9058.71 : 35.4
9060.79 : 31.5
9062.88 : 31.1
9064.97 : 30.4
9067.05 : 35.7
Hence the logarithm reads 7.61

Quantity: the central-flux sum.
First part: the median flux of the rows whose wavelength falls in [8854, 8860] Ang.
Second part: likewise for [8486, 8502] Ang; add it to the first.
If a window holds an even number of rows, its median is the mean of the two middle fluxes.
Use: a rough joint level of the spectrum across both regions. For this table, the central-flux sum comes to 64.5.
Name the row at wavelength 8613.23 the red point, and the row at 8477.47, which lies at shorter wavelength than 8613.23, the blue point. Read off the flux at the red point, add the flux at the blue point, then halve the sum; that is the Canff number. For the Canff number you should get 29.8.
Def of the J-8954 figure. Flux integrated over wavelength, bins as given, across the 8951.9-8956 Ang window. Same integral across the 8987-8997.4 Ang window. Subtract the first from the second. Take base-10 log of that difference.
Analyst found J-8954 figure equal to 2.30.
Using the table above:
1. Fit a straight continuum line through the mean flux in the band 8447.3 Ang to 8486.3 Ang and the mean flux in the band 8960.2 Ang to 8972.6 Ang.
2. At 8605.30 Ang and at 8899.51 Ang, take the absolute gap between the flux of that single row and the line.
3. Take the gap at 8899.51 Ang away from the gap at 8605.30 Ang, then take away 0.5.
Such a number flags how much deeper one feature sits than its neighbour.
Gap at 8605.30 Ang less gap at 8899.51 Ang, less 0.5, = 1.2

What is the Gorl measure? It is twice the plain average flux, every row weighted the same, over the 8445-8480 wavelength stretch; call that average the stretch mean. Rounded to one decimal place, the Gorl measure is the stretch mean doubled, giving 60.8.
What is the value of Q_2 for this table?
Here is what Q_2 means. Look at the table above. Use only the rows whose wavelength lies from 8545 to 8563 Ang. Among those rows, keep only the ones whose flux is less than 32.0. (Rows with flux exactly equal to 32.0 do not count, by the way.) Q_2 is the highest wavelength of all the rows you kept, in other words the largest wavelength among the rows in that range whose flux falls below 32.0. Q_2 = 8561.82 Ang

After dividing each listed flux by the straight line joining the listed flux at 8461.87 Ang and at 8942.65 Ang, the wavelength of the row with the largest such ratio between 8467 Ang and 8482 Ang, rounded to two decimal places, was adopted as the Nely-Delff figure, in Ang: 8481.37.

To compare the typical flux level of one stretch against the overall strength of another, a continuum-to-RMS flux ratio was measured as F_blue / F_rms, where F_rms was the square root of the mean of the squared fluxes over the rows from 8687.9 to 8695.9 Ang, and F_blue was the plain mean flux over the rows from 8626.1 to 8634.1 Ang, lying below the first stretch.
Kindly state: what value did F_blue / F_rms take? 1.003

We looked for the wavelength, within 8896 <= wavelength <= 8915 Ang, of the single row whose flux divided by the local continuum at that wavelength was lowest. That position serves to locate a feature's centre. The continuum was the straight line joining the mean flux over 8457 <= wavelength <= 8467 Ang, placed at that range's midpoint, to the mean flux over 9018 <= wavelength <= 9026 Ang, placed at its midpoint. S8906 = 8913.87 Ang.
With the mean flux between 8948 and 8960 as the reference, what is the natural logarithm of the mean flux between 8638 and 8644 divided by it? -0.10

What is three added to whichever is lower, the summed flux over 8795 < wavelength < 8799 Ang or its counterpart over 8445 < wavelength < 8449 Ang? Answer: 60.8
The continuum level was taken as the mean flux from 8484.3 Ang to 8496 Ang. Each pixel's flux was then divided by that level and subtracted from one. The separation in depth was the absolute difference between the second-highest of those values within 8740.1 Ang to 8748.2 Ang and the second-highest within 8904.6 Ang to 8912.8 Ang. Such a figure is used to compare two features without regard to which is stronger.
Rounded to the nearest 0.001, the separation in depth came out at 0.049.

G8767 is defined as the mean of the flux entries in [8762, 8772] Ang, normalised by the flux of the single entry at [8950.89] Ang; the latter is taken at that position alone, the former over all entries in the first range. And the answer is 0.94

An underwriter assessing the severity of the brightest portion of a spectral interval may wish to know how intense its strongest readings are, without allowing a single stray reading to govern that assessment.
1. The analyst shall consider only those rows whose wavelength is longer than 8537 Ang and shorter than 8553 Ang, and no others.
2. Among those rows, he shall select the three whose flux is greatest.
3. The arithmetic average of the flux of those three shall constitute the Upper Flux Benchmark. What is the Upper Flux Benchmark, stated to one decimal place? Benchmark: 30.8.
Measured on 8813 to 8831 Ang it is 32.9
